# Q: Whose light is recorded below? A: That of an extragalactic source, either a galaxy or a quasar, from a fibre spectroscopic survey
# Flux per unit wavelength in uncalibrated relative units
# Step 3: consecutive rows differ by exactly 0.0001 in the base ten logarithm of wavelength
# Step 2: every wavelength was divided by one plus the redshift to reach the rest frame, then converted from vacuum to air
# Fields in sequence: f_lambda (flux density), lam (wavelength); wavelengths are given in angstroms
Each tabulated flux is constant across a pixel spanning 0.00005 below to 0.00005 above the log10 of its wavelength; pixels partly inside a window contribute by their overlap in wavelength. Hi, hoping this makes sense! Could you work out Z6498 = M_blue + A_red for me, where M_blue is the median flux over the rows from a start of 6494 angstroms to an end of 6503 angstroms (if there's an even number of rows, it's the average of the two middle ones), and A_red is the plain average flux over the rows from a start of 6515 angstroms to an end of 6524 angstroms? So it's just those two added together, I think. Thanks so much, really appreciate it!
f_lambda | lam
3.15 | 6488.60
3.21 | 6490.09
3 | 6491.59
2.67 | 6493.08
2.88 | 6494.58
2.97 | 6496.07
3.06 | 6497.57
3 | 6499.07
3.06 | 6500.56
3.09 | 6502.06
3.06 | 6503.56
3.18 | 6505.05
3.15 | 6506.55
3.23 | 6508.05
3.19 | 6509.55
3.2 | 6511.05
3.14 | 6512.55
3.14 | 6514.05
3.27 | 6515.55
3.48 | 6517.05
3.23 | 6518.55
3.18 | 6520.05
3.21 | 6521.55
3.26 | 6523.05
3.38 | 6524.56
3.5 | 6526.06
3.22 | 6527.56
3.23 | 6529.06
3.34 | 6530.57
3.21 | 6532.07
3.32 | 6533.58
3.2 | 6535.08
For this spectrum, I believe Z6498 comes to 6.30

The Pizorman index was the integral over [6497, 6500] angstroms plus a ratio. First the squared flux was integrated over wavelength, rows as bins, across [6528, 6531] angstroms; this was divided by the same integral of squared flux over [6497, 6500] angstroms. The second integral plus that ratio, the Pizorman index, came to 28.7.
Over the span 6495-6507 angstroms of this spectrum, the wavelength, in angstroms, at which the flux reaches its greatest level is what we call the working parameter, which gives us 6505.05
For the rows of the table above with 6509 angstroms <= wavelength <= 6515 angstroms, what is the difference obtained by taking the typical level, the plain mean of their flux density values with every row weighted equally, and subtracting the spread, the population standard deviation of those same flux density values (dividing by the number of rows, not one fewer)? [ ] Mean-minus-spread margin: 3.14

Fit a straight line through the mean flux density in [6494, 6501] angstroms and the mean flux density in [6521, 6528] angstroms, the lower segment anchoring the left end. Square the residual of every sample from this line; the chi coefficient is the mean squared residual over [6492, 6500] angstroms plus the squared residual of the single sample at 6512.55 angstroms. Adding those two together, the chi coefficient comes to 0.018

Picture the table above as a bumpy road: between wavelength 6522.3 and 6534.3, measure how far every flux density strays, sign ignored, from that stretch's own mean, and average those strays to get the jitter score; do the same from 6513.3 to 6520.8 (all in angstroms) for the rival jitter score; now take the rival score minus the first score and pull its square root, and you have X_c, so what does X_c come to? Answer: 0.120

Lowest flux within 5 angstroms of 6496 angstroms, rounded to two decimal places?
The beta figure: 2.67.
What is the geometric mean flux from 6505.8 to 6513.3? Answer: 3.18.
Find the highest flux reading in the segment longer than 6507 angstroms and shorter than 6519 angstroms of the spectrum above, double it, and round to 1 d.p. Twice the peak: 7.0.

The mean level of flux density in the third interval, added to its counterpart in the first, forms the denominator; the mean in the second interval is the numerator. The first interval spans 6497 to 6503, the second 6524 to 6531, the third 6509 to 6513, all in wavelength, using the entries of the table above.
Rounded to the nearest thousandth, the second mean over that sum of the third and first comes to 0.535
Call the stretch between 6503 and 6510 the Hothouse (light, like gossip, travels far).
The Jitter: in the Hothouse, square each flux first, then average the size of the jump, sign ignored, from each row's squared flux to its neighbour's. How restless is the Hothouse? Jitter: 0.43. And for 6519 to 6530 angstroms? 0.68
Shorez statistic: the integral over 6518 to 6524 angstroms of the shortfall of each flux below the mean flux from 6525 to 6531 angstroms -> 0.6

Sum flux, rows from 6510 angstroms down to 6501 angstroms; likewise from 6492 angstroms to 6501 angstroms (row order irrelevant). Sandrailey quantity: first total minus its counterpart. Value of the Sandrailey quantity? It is 1.3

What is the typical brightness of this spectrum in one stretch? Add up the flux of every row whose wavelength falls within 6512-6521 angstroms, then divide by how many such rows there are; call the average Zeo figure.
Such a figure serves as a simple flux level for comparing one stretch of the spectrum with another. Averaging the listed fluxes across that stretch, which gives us 3.24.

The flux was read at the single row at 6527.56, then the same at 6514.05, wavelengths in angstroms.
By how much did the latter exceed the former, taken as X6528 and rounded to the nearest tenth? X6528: -0.1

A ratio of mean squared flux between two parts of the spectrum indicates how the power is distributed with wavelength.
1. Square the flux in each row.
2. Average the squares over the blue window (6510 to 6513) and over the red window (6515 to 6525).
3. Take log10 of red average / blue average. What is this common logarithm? 0.03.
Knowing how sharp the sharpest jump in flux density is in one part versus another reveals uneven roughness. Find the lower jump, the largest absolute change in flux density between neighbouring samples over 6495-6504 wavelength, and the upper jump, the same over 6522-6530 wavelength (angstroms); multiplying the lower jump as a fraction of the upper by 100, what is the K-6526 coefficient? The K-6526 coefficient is 32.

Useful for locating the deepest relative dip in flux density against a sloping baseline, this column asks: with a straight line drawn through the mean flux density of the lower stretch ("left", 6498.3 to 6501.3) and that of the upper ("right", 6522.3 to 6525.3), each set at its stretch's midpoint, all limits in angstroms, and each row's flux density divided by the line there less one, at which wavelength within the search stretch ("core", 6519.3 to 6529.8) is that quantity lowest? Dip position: 6529.06 angstroms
